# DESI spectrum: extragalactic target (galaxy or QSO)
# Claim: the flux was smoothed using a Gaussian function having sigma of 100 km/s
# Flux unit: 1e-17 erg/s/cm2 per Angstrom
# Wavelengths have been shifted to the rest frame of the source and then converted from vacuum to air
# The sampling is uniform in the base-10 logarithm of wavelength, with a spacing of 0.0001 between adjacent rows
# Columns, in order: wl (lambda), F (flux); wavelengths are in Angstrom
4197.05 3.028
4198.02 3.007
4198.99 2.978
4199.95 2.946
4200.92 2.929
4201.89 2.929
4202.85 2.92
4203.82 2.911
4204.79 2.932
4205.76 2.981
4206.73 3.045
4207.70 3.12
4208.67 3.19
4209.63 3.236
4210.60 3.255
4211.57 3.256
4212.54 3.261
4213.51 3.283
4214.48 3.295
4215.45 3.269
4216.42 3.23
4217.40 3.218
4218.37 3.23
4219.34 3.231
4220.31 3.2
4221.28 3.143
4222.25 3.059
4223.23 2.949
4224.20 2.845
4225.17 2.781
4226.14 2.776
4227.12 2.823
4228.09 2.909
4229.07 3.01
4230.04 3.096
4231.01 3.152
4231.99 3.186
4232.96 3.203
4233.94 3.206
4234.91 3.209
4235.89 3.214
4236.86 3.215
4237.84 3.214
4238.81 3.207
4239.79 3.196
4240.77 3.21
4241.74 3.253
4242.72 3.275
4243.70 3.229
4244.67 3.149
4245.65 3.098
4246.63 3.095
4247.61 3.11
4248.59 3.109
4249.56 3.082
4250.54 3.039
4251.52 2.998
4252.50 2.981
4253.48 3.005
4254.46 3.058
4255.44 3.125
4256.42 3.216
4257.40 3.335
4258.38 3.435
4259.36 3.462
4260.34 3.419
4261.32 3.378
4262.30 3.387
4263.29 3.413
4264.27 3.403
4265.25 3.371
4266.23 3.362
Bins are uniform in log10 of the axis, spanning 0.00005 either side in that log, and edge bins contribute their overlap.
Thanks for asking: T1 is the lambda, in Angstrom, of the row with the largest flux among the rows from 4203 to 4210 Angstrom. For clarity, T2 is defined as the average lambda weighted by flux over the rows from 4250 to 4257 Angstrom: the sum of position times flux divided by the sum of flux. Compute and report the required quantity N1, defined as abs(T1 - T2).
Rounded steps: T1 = 4209.63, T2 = 4253.5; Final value 43.9 Angstrom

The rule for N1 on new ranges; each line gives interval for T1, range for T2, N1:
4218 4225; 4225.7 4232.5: 9.8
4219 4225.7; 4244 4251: 28.3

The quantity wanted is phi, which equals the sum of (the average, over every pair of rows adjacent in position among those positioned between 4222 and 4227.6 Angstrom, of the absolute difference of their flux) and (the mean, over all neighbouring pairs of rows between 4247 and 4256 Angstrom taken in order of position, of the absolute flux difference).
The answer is 0.100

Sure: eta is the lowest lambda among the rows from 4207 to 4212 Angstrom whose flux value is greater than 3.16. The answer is 4208.67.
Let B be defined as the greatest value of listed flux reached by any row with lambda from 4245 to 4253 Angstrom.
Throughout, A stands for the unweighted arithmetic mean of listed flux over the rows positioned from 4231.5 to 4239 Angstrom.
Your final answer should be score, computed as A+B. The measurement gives 6.32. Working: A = 3.21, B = 3.11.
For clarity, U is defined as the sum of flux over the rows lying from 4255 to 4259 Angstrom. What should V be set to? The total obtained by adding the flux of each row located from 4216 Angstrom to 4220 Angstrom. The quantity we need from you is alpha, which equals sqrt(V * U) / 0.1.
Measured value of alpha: 130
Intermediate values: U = 13.1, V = 12.9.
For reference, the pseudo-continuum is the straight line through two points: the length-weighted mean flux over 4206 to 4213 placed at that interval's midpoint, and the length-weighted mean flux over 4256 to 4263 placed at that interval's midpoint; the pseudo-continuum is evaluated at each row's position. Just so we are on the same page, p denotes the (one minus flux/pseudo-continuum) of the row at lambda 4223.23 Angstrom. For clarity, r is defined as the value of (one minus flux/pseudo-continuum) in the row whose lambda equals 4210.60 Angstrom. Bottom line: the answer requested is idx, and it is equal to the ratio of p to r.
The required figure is -4.6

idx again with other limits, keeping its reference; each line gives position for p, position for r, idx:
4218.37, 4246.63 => 0.0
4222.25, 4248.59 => 0.8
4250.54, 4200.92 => 1.3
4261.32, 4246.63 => 0.0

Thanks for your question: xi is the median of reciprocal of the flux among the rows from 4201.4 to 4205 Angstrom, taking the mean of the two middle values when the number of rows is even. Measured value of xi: 0.342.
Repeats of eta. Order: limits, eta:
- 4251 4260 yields 4256.42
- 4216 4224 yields 4216.42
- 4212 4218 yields 4212.54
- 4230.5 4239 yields 4231.99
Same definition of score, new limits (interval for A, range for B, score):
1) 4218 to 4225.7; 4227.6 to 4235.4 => 6.26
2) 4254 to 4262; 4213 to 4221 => 6.60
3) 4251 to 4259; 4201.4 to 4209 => 6.33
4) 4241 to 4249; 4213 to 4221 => 6.46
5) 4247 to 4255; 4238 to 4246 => 6.32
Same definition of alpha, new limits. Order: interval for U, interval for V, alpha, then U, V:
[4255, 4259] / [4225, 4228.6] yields 122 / 13.1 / 11.3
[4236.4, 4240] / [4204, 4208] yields 124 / 12.8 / 12.1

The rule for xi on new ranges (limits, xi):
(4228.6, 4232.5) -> 0.320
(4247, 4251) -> 0.323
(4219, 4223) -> 0.315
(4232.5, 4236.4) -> 0.312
